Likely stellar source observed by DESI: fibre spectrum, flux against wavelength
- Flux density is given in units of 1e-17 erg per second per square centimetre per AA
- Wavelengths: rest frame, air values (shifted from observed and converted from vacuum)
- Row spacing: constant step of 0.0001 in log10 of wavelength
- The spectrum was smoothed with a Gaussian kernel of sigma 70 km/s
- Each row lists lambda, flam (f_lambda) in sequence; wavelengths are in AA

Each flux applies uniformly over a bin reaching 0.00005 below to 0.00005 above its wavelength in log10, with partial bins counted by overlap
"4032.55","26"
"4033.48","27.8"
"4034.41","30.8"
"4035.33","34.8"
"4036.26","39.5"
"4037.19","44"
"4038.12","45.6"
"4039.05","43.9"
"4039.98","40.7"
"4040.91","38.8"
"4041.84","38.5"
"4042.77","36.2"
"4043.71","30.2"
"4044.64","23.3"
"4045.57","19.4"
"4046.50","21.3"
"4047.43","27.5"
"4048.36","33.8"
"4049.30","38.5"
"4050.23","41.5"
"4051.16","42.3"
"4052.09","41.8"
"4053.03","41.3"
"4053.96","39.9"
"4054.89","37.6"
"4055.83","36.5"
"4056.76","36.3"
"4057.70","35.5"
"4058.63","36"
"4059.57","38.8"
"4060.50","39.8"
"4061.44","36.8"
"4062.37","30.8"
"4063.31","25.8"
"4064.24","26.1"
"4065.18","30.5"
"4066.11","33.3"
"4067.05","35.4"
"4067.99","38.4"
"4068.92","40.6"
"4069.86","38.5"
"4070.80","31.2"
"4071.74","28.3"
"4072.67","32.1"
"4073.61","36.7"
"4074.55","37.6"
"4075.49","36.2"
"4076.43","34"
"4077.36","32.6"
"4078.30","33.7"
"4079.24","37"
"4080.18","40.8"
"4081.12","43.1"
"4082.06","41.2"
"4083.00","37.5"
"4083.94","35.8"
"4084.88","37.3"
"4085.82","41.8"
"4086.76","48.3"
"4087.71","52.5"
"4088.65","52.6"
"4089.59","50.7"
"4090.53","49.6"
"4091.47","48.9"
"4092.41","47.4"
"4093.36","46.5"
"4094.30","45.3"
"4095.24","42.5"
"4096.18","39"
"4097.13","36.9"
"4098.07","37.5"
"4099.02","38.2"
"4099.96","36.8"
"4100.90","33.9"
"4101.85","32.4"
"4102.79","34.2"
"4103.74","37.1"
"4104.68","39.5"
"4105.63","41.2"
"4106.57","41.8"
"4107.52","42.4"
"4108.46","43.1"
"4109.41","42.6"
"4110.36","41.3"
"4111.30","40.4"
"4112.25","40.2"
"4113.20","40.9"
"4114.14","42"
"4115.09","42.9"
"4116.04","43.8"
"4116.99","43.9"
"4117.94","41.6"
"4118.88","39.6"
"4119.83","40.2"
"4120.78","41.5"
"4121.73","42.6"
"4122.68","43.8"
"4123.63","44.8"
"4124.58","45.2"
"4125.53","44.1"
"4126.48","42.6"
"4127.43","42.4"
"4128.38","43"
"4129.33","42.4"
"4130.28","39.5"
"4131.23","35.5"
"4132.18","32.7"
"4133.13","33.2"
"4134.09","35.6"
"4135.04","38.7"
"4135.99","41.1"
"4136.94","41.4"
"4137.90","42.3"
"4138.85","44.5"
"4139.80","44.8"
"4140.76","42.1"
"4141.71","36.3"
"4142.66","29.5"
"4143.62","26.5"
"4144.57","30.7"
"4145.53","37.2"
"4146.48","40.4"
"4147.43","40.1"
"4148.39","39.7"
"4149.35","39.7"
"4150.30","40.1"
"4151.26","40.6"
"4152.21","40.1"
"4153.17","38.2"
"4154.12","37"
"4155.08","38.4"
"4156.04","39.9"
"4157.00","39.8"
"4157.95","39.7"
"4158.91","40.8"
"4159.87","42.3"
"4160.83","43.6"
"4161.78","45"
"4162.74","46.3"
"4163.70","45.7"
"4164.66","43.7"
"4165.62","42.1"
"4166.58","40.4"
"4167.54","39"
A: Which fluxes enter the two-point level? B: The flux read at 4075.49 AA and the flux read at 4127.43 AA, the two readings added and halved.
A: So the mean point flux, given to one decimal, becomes 39.3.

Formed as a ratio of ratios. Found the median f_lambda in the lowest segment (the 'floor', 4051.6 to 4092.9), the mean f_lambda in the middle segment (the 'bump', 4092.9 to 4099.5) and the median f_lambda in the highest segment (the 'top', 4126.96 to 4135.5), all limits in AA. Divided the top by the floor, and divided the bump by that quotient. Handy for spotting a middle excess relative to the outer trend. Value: 39.5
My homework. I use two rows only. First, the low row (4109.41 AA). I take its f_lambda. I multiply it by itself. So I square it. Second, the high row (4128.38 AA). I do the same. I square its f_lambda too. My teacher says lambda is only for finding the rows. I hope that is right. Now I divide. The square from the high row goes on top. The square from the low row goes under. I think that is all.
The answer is 1.02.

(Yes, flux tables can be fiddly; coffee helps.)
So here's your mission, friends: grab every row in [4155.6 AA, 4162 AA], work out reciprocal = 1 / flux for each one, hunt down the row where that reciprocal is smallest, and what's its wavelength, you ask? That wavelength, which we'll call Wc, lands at 4161.78 AA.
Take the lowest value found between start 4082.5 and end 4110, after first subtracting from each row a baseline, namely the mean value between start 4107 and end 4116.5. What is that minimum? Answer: -10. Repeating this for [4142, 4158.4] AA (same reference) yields -15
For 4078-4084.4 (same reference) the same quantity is -8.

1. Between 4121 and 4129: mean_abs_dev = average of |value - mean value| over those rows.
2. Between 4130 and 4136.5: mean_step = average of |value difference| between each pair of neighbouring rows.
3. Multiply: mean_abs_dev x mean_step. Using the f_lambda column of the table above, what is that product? 2.3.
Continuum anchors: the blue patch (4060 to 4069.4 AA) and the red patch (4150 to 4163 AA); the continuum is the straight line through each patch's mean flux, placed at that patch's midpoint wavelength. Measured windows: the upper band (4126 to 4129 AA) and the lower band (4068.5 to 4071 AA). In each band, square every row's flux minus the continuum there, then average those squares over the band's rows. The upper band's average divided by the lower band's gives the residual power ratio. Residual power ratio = 0.7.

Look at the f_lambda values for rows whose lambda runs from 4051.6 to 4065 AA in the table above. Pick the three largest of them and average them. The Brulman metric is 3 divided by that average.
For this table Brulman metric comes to 0.073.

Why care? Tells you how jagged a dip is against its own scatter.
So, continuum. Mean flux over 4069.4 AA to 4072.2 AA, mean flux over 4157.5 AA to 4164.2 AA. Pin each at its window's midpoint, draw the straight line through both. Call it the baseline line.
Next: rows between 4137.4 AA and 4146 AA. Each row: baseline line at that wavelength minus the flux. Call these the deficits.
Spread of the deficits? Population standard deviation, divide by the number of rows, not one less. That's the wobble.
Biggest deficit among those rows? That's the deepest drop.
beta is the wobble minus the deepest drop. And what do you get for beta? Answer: -8.1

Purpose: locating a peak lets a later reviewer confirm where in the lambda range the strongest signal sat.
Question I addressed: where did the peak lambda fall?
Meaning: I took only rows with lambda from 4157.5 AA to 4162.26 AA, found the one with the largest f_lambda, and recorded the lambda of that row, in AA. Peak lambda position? 4161.78 AA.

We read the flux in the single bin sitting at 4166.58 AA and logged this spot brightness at 40.4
